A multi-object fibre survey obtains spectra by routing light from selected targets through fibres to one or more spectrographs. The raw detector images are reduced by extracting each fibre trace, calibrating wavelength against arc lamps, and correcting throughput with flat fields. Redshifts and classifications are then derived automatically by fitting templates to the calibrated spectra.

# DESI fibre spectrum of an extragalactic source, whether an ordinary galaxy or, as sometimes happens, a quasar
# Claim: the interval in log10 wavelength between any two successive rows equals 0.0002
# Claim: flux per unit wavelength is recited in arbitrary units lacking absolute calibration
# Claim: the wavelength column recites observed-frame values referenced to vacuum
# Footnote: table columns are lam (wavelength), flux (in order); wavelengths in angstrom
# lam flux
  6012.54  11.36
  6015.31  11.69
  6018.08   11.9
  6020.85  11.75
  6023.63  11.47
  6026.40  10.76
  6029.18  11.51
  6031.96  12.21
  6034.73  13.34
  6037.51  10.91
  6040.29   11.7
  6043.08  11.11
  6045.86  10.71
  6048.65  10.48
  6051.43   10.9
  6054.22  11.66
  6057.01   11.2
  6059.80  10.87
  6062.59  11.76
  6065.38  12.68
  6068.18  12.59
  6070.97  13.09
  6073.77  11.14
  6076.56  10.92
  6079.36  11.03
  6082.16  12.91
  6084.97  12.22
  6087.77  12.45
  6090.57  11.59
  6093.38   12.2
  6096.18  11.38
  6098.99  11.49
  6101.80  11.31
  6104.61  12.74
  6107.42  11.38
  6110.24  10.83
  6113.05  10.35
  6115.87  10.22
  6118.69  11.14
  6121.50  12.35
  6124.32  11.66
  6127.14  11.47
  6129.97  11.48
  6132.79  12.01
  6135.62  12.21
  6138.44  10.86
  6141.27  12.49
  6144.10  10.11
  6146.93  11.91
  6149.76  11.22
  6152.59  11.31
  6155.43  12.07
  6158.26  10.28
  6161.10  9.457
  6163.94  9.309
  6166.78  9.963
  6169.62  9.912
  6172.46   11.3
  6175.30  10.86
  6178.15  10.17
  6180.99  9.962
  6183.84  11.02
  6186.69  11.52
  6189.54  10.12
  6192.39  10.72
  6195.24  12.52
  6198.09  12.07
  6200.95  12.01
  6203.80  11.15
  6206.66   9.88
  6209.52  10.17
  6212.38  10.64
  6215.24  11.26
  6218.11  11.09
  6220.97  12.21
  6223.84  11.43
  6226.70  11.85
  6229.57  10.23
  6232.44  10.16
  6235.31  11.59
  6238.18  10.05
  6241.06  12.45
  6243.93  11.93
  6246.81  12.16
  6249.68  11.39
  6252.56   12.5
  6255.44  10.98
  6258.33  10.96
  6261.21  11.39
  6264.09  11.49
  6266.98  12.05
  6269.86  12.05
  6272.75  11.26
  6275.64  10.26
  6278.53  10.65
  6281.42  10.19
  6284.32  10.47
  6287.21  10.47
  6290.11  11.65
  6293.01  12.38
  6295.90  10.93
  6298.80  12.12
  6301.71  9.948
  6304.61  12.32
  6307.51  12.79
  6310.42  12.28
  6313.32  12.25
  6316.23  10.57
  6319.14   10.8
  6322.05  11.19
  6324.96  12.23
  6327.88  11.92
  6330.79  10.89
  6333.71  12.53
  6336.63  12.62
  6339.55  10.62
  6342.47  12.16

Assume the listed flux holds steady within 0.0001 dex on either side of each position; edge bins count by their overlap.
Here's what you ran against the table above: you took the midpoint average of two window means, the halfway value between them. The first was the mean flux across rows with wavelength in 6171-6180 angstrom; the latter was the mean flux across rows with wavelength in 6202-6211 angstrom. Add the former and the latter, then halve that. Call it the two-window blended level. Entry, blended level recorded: 10.6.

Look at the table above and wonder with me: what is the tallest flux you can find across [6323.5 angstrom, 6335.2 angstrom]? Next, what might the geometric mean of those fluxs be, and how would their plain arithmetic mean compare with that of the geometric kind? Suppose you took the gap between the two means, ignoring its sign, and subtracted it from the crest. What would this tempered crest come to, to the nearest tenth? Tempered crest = 12.5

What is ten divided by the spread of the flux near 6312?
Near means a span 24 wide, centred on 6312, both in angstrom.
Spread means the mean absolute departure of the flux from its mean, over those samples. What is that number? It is 11.2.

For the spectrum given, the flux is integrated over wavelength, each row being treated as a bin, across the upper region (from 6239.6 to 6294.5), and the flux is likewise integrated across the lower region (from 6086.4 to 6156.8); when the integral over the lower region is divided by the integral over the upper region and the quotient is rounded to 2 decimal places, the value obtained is 1.30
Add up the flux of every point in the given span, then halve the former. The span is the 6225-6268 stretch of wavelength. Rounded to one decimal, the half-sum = 85.6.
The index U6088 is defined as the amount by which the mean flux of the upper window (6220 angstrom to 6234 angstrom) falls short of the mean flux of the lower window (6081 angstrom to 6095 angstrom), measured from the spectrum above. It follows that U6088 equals 1.10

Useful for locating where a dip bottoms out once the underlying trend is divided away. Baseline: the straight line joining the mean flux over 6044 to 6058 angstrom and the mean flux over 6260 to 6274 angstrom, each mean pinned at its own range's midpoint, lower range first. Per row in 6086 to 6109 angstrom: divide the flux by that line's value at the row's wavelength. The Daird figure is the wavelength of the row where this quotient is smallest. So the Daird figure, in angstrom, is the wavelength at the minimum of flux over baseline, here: 6101.80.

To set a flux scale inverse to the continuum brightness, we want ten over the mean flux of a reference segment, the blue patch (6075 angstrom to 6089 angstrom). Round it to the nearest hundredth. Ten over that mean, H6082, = 0.84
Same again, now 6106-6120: 0.93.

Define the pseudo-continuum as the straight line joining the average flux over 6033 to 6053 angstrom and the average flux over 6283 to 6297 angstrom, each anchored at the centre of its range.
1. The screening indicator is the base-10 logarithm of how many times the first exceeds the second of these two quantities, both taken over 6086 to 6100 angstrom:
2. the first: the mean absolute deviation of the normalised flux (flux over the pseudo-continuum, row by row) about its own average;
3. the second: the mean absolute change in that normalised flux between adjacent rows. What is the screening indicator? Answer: -0.17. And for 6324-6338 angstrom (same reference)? -0.18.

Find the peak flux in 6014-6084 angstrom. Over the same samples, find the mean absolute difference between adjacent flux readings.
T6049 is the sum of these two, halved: 7.02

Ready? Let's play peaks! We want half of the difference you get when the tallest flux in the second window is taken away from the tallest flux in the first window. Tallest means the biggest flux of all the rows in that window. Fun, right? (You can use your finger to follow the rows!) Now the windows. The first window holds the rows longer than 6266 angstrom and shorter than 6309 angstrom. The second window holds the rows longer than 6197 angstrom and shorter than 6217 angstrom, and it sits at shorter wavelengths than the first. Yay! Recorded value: 0.4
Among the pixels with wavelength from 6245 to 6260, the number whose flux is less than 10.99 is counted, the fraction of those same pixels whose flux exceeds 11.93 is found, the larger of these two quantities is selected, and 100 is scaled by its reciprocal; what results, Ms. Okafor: 50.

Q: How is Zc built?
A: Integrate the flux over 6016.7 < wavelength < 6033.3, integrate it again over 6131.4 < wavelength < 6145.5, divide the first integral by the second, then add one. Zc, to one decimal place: 2.2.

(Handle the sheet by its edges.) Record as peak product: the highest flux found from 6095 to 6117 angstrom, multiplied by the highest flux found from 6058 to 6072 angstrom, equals 167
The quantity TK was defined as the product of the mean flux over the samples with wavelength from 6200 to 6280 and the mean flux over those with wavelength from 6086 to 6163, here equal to 128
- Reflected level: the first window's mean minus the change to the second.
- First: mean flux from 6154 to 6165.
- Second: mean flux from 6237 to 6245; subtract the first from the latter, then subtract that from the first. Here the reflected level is 9.1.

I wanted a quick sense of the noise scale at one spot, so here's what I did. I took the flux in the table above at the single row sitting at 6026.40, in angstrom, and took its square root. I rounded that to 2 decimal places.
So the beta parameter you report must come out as 3.28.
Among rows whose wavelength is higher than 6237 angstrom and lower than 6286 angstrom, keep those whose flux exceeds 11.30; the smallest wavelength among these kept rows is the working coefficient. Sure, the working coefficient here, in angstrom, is 6241.06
